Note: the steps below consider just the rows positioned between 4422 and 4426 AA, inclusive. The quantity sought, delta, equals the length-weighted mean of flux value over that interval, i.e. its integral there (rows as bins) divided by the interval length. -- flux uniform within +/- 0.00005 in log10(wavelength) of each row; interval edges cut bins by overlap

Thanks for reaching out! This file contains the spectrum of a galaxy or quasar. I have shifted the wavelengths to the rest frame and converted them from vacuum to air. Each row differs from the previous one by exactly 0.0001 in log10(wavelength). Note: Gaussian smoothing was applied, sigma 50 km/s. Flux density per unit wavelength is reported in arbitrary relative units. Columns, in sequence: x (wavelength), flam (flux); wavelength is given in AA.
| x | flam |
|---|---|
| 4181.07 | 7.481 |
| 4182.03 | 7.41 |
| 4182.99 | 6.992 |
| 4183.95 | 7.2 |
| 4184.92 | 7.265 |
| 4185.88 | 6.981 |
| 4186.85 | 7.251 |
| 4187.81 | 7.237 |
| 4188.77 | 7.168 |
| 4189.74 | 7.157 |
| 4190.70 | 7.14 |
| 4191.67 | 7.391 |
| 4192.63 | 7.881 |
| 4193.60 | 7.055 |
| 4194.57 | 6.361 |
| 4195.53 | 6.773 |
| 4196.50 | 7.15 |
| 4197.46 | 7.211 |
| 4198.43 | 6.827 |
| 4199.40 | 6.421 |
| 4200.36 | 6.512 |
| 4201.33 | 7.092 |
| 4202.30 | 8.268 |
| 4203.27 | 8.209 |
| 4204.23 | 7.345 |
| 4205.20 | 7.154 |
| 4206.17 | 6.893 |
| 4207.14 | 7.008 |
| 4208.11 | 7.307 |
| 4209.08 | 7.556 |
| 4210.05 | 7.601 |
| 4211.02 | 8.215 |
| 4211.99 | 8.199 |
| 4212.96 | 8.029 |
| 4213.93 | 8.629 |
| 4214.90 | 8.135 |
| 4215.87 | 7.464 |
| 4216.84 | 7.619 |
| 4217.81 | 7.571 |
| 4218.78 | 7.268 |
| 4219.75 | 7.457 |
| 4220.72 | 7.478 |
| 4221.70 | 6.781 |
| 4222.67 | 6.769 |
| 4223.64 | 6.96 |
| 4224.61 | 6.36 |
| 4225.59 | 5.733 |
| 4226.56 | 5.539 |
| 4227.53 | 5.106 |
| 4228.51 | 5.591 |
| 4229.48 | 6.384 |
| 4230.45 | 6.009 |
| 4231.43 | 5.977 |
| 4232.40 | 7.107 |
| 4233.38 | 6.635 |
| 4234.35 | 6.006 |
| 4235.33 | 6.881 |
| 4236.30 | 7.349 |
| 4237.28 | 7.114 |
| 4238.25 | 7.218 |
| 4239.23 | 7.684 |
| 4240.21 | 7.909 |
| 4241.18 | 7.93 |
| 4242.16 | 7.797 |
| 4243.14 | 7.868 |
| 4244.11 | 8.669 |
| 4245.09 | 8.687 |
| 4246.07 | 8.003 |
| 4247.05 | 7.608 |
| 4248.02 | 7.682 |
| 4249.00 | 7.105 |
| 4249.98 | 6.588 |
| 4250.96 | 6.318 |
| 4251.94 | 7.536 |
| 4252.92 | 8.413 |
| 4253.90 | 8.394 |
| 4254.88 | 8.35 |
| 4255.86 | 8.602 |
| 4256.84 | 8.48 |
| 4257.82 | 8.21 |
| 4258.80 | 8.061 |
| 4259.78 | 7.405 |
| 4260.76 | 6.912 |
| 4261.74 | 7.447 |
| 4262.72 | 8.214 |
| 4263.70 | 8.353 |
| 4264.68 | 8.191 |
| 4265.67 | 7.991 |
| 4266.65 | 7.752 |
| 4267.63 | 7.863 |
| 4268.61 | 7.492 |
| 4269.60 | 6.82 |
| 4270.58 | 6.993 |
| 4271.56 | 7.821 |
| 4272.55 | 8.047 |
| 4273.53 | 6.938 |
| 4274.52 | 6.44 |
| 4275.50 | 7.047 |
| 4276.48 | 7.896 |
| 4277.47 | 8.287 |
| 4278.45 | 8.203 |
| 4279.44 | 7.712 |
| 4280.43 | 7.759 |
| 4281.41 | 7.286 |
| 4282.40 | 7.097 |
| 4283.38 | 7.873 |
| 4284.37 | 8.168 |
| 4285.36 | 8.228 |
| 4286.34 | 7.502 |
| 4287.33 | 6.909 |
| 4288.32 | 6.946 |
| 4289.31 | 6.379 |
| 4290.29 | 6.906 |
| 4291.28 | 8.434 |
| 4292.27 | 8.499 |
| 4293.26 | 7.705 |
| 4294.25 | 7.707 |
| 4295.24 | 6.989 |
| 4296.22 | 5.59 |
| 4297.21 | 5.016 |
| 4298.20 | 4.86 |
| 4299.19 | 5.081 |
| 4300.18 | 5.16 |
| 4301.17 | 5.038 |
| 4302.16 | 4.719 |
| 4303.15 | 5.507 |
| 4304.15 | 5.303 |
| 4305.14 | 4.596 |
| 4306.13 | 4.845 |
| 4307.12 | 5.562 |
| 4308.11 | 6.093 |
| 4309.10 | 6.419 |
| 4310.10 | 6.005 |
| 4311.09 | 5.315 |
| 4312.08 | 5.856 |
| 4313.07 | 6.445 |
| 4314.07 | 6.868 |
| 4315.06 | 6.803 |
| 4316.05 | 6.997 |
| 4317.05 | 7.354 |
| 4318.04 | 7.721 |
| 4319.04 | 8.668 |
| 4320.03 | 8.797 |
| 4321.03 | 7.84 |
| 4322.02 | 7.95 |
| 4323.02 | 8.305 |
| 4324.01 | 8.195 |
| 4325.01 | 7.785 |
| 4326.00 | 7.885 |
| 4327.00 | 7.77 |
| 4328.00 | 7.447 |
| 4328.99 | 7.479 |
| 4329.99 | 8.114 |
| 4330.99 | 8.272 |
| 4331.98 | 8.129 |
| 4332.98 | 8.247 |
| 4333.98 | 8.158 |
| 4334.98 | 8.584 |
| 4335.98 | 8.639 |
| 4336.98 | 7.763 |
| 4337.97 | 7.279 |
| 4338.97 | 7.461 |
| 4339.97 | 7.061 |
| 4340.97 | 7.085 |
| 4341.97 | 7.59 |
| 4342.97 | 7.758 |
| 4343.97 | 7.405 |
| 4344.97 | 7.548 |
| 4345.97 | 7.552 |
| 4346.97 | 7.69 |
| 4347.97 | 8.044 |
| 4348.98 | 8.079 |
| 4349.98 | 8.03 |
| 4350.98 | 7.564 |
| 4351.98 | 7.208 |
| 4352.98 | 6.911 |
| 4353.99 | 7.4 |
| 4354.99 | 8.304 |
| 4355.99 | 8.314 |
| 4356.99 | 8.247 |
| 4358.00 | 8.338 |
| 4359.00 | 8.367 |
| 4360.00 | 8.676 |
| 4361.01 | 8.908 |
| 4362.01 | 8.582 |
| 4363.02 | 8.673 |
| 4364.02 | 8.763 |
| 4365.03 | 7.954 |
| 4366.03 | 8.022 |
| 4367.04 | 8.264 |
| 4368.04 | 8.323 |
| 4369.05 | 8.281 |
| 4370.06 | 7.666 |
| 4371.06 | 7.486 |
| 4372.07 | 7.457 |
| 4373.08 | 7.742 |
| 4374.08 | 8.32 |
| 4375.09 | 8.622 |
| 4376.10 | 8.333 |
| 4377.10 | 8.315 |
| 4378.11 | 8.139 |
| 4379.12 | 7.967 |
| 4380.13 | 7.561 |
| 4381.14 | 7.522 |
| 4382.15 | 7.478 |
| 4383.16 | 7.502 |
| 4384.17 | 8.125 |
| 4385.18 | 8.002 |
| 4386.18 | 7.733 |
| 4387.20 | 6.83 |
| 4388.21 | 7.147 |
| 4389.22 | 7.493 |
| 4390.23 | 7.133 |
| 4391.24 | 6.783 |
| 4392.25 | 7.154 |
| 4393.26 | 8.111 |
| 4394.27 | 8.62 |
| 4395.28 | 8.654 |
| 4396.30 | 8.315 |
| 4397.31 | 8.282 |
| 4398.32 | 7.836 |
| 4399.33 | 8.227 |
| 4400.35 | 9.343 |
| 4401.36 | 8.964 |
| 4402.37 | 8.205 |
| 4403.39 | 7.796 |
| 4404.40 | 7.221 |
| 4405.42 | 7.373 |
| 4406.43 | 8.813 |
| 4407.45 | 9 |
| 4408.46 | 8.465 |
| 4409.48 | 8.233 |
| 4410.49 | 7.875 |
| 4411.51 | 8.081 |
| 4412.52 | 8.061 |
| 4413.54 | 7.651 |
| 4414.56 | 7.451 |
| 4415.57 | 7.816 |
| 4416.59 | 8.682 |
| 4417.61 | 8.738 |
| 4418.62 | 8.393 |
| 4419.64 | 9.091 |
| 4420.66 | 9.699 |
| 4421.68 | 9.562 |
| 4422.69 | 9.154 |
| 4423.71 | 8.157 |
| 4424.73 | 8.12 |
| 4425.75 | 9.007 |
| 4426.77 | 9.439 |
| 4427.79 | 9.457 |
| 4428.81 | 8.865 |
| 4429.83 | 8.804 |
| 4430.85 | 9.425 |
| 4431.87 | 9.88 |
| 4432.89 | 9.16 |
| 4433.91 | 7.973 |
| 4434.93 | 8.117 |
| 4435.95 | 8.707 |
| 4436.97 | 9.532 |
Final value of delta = 8.6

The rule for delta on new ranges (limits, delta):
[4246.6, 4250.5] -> 7.2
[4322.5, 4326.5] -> 8.0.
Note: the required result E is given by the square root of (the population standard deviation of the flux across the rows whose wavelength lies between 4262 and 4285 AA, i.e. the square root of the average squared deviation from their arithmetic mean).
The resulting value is 0.73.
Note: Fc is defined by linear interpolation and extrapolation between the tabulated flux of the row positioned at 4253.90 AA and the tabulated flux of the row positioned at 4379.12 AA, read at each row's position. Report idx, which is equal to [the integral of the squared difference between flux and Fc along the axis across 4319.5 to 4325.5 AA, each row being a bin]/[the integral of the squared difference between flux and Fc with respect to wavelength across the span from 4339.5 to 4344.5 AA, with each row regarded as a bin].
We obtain 0.2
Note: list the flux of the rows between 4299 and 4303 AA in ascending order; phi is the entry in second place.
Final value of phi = 5.038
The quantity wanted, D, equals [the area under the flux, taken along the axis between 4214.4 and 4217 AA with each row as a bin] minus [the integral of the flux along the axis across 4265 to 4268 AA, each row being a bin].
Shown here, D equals -3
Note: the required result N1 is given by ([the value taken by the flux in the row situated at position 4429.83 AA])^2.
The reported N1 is 78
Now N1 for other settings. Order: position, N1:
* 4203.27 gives 67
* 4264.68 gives 67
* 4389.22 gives 56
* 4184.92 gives 53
